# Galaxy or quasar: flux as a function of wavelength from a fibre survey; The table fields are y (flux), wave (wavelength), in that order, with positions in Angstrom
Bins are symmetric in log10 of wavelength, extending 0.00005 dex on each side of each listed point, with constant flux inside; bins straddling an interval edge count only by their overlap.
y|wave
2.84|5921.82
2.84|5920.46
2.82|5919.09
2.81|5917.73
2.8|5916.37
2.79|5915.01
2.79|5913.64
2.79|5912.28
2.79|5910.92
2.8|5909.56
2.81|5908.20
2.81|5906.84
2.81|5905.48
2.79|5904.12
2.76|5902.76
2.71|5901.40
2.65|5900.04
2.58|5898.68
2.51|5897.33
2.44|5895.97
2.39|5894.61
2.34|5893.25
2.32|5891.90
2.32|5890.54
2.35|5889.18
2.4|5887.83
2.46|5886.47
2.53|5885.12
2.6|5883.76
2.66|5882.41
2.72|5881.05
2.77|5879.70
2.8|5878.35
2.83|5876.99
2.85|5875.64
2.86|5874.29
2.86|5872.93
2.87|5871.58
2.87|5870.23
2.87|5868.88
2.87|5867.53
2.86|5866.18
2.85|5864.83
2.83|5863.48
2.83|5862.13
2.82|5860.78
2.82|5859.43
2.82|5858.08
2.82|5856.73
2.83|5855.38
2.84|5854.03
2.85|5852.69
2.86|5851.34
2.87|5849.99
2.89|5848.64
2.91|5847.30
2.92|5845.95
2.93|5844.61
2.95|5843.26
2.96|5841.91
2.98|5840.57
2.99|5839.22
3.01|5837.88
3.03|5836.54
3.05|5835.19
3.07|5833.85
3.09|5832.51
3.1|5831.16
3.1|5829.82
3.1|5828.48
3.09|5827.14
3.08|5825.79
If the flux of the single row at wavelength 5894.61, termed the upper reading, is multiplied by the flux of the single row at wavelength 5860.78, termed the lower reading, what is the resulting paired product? 6.7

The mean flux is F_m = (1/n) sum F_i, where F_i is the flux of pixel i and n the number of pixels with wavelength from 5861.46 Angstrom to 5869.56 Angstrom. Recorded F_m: 2.85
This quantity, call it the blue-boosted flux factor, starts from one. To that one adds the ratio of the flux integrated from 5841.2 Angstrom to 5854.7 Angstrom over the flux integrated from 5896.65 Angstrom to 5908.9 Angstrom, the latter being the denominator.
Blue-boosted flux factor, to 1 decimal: 2.2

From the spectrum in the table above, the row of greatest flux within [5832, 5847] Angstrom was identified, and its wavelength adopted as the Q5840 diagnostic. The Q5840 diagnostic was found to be 5832.51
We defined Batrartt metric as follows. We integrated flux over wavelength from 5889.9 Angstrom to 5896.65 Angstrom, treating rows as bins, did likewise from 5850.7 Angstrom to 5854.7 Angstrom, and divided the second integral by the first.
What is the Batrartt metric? 0.72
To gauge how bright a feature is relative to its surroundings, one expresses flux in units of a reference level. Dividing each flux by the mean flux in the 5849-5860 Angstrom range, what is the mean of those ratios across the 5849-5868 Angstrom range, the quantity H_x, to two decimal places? 1.00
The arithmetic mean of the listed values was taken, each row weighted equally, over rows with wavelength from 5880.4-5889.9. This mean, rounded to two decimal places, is 2.53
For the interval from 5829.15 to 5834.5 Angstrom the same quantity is 3.09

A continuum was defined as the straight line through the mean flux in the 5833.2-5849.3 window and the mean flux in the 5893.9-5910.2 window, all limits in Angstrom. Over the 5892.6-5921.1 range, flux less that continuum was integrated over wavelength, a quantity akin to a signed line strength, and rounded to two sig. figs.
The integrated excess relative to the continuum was 1.7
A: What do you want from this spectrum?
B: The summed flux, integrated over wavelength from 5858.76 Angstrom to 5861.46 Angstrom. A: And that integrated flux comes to 7.61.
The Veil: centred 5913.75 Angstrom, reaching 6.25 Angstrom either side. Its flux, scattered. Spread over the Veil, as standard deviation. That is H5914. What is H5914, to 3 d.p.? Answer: 0.011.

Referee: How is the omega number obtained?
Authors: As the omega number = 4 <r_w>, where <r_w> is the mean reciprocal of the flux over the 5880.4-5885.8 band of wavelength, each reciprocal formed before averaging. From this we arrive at 1.52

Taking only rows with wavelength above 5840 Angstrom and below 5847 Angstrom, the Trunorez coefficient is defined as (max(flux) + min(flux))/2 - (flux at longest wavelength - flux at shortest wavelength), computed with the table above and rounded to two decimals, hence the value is 3.01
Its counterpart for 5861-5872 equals 2.81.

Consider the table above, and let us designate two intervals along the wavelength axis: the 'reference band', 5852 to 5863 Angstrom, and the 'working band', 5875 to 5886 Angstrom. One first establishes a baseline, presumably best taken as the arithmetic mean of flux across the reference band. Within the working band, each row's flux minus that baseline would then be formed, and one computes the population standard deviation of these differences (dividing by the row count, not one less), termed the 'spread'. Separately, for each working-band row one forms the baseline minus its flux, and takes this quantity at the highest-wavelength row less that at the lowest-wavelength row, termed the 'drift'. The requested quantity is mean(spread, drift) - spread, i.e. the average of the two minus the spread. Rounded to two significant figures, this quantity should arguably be 0.11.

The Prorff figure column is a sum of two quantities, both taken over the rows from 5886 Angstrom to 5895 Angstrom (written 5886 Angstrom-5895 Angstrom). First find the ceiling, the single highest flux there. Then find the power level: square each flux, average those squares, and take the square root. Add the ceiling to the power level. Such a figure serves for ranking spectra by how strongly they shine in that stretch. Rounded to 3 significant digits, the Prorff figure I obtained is 4.83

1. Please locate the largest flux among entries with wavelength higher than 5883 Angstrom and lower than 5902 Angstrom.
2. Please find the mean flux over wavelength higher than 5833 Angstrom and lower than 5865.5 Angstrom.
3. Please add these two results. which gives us 5.62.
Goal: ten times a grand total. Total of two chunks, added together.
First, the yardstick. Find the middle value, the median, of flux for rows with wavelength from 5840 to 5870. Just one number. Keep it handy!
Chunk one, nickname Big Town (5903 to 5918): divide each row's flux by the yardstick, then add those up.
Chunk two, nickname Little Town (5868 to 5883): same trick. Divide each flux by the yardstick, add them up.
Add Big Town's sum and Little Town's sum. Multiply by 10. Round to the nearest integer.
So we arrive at 216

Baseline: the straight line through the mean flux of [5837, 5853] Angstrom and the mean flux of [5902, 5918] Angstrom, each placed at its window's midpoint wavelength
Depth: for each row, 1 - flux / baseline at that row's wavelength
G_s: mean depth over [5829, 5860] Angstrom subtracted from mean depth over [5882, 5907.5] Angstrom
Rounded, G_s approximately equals 0.103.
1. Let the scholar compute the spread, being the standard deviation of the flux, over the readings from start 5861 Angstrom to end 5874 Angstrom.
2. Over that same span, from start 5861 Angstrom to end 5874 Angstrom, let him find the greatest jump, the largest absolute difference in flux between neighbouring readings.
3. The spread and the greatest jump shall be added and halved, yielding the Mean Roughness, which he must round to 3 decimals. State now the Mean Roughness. 0.018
